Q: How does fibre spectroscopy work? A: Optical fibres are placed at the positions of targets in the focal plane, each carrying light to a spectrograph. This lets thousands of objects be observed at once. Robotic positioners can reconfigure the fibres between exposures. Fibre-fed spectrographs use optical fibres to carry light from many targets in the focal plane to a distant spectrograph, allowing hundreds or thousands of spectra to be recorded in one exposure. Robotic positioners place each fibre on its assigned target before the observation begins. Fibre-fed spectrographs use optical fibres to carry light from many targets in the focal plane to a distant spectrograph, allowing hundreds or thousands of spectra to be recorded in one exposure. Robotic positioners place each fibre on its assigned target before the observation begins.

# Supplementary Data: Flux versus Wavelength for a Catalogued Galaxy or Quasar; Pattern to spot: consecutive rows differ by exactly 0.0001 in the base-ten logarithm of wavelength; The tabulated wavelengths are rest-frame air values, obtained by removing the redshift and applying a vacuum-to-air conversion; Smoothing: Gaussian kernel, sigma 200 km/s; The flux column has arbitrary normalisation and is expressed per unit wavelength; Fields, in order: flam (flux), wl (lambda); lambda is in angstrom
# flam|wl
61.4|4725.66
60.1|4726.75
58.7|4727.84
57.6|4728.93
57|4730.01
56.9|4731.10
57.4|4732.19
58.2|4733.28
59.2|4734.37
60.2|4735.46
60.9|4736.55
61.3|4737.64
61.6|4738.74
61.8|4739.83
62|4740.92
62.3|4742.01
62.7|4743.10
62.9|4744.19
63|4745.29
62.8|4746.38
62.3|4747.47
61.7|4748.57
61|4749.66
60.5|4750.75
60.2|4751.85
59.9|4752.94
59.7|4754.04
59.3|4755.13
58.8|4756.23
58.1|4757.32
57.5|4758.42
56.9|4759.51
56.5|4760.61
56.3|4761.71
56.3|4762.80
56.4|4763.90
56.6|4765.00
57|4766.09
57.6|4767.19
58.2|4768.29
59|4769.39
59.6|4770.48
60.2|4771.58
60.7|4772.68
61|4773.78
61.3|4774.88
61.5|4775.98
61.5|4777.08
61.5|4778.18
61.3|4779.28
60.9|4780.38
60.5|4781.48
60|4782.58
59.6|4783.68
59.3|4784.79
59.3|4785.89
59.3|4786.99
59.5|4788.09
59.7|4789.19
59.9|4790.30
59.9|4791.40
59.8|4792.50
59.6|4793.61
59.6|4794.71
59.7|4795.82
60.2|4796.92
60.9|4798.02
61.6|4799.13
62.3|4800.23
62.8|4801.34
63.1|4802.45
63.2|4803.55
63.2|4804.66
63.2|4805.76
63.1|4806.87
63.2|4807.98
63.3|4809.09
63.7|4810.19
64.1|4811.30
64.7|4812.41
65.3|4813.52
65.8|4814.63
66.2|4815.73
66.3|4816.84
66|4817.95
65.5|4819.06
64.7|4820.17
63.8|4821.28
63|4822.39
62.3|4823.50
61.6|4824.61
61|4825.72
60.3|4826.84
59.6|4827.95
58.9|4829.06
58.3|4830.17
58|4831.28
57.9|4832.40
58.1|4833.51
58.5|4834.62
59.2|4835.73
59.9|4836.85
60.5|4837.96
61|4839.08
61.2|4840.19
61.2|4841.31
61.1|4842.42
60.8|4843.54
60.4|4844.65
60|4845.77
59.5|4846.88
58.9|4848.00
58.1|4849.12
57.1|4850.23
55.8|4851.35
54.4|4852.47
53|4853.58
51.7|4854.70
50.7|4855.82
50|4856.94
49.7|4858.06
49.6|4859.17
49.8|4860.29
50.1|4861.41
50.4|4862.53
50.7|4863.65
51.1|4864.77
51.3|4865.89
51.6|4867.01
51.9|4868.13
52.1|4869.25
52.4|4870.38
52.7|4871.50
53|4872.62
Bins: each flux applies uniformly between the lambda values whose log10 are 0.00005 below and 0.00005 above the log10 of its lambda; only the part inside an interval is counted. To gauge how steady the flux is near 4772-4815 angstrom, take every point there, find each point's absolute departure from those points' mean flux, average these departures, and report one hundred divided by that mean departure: 65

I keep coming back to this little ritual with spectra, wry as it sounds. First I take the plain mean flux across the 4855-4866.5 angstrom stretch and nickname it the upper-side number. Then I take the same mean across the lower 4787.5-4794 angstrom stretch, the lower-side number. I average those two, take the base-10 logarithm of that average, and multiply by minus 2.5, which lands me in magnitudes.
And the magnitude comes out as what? -4.35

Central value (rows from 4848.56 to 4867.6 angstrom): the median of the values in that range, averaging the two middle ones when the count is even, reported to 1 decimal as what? 51.1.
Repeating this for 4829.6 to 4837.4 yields 58.3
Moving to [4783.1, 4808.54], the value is 59.9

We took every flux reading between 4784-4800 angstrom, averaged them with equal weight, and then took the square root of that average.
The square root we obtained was 7.74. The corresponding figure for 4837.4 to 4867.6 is 7.43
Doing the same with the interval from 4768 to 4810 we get 7.80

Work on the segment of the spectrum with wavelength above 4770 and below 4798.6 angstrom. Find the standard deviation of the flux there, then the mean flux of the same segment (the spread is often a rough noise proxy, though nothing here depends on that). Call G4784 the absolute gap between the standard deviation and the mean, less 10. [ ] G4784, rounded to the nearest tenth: 49.5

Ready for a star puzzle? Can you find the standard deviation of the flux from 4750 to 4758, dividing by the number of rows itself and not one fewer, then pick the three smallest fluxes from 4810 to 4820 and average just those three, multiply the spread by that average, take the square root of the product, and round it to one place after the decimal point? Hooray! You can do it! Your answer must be 7.0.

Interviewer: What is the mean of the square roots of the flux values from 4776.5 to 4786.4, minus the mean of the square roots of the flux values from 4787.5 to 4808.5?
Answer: -0.05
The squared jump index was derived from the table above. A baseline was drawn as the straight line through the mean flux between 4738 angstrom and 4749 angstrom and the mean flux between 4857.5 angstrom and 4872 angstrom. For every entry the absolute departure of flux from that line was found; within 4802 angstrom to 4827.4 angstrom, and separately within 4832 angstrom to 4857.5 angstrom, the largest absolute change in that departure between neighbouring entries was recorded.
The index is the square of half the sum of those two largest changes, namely 1.10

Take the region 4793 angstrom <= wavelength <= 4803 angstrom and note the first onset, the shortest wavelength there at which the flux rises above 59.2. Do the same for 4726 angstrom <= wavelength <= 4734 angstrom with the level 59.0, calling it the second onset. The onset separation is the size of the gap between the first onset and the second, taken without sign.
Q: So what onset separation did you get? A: 66.9 angstrom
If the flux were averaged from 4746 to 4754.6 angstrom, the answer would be 61.0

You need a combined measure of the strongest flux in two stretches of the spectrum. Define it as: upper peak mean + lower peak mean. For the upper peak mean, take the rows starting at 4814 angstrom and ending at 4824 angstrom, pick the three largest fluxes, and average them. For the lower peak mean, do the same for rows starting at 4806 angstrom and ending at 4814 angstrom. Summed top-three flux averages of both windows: 131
